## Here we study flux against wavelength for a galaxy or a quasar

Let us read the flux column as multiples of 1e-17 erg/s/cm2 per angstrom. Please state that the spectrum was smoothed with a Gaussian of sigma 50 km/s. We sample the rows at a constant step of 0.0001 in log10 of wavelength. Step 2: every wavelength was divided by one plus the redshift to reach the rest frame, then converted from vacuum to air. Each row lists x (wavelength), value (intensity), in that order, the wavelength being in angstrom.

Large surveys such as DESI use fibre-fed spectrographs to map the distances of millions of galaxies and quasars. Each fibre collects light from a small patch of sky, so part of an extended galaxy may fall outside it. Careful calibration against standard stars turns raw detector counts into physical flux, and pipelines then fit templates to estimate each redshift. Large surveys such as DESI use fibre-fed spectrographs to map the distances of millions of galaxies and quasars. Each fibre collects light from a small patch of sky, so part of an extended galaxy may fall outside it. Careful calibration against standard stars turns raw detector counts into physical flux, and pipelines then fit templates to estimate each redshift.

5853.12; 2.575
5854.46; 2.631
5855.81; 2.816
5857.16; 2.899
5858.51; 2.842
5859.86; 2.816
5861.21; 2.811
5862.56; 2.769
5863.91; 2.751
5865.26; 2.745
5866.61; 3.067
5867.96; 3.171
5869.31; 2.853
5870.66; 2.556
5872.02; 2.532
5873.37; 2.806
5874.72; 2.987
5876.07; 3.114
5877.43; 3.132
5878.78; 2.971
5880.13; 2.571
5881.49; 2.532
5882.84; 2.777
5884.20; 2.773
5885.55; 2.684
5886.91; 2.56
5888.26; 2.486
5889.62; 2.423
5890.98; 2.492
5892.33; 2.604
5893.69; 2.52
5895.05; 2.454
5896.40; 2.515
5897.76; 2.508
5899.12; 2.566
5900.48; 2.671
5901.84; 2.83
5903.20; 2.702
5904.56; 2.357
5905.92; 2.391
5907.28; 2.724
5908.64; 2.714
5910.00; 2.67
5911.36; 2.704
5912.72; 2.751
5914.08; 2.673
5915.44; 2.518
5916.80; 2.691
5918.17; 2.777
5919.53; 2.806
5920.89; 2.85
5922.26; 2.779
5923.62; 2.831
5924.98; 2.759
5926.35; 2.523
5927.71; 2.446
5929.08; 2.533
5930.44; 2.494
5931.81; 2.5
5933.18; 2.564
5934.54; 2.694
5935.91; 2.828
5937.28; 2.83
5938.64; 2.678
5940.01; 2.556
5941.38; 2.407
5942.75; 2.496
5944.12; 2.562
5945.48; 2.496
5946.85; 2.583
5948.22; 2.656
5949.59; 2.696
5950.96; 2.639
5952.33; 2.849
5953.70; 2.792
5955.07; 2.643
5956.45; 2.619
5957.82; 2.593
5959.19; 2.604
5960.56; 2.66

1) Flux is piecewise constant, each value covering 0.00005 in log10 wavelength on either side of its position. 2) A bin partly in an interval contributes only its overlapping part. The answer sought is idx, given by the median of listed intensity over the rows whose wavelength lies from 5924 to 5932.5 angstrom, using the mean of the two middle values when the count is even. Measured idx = 2.51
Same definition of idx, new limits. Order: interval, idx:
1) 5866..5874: 2.83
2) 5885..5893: 2.53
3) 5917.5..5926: 2.79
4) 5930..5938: 2.63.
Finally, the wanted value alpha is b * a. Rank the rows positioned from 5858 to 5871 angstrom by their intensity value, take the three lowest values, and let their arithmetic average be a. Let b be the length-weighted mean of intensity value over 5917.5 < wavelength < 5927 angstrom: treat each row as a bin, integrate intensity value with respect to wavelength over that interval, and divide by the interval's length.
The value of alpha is 7.41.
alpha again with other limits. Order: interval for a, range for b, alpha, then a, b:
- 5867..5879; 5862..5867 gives 7.43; 2.63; 2.82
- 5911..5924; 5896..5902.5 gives 6.88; 2.63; 2.62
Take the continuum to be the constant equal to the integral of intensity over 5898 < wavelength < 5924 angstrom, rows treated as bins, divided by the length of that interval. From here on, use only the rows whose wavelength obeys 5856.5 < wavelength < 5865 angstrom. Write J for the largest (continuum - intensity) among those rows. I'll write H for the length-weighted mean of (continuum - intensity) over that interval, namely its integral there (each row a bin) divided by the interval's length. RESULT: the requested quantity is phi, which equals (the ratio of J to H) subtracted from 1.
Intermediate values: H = -0.13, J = -0.07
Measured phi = 0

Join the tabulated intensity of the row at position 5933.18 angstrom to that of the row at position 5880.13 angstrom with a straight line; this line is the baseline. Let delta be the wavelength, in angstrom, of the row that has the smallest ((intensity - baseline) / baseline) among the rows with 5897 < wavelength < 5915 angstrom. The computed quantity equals 5904.56 angstrom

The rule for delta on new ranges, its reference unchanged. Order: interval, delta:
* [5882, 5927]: 5904.56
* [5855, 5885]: 5872.02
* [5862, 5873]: 5872.02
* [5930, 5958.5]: 5941.38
